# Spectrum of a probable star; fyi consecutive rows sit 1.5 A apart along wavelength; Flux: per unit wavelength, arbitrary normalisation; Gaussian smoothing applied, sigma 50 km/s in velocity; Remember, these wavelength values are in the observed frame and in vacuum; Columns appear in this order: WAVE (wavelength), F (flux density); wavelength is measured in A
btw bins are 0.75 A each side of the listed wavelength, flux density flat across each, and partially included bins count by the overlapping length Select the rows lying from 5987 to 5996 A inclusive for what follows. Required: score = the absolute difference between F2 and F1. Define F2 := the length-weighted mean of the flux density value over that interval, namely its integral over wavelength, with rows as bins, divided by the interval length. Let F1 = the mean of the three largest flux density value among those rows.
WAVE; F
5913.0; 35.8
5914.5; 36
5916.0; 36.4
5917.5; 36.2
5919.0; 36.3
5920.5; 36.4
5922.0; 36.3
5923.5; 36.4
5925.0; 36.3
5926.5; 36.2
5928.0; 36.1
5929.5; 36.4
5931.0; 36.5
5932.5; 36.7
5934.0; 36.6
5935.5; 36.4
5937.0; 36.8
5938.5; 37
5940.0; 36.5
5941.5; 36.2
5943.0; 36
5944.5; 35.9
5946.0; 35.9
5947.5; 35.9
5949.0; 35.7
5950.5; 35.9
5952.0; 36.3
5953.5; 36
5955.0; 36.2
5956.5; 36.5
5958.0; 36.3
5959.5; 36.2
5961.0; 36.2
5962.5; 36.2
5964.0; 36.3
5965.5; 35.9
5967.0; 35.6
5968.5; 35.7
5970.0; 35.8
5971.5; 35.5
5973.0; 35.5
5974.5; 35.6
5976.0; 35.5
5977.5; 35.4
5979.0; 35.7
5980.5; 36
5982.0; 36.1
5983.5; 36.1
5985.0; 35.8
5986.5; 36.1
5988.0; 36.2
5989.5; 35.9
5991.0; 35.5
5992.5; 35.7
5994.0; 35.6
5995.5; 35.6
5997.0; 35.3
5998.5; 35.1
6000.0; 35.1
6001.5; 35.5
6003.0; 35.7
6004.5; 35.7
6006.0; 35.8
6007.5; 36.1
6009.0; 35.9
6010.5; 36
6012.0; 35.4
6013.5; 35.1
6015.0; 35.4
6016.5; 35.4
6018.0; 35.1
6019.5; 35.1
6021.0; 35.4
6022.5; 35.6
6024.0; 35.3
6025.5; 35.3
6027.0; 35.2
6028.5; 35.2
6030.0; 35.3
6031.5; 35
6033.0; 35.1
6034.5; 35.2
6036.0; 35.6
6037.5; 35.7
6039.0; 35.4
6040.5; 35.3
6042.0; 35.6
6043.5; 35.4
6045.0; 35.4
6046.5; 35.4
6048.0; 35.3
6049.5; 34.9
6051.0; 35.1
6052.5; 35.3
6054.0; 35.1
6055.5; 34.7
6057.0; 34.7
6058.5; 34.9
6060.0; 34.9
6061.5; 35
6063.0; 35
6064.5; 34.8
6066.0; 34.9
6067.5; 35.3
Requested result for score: 0.17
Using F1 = 35.9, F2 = 35.8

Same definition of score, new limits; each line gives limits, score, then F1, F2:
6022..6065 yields 0.44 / 35.6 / 35.2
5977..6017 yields 0.46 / 36.1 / 35.7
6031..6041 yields 0.23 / 35.6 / 35.3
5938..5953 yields 0.49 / 36.6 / 36.1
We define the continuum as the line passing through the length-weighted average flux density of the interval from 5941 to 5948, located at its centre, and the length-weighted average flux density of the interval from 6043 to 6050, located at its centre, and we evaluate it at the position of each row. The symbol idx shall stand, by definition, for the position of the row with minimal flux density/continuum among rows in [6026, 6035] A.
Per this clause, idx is 6031.5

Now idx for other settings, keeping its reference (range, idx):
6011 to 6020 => 6013.5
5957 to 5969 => 5967.0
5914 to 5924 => 5914.5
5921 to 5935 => 5928.0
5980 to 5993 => 5991.0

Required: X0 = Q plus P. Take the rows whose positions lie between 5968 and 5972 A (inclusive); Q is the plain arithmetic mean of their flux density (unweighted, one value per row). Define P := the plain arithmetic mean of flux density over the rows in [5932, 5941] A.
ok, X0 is 72.3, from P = 36.7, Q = 35.67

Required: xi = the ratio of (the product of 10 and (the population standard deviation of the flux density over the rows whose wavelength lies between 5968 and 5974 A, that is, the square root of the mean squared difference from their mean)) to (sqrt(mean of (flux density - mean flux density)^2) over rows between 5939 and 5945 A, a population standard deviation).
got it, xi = 5.7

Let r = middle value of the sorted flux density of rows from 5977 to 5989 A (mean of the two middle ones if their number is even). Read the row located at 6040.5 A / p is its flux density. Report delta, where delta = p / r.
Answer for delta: 0.98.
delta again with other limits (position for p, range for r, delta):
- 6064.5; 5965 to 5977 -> 0.98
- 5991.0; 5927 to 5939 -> 0.97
